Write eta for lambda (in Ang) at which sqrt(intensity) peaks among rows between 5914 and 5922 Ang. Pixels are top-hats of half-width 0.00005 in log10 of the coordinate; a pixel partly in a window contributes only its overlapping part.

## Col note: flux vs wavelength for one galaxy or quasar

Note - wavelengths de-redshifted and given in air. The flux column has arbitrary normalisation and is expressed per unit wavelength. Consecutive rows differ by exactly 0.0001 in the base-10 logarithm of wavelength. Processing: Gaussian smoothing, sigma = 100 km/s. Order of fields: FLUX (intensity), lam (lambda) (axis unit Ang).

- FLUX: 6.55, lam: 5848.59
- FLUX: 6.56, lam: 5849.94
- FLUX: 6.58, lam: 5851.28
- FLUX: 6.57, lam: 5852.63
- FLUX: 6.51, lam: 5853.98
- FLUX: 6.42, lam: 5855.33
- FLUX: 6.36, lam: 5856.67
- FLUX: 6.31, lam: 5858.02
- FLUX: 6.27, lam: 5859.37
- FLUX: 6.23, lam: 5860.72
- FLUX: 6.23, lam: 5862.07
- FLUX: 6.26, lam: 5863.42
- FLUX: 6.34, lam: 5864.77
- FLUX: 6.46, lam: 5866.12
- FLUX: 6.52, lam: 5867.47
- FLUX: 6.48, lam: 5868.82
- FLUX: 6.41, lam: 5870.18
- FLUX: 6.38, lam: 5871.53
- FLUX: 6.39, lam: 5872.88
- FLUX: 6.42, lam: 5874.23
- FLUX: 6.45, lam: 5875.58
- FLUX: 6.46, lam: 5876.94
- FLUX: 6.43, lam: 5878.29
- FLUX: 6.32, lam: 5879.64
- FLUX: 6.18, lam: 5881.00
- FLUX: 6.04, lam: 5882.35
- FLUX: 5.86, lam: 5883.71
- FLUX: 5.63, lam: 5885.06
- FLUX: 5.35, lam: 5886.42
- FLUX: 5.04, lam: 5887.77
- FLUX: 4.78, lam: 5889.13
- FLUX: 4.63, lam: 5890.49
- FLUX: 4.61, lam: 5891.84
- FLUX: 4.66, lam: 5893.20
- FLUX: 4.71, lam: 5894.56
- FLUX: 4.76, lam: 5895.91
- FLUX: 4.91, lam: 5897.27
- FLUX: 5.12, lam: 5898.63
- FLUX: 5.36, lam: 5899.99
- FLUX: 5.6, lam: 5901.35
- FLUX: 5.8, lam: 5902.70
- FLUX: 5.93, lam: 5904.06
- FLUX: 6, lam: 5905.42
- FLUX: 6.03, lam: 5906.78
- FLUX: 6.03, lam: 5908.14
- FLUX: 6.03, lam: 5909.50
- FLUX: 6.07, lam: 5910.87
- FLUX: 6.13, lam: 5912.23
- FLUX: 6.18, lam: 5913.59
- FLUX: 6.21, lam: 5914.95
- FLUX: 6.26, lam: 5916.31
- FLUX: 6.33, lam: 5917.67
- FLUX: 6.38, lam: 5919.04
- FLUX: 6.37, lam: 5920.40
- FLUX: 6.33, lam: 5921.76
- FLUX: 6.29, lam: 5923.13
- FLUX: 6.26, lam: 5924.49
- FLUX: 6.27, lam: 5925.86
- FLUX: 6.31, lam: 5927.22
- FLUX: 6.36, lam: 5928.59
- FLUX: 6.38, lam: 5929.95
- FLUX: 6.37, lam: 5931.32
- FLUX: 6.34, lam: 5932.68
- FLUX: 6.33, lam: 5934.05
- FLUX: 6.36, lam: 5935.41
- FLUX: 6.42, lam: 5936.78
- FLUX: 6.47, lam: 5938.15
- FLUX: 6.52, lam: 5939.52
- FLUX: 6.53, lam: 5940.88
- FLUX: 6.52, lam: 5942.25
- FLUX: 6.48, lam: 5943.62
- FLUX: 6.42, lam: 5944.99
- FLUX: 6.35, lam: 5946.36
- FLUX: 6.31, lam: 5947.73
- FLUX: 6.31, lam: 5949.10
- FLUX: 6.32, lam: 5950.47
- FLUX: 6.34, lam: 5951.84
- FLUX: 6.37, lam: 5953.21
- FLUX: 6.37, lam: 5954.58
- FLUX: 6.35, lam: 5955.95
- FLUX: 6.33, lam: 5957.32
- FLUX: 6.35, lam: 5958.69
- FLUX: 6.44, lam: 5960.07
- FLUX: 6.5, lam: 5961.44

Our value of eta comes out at 5919.04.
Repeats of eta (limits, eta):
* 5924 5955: 5940.88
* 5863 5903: 5867.47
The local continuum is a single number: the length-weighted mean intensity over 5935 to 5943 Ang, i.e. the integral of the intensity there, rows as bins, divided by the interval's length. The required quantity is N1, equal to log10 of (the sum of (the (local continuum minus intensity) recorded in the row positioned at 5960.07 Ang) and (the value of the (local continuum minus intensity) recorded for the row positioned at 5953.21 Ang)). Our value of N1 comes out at -0.9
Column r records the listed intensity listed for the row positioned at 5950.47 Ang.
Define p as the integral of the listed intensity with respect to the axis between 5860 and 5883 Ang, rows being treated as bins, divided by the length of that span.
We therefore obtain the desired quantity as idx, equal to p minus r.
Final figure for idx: 0.0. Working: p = 6.35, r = 6.32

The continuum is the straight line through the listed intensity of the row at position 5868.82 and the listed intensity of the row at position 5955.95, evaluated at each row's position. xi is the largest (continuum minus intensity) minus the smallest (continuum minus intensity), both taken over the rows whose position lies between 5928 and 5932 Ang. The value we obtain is 0.02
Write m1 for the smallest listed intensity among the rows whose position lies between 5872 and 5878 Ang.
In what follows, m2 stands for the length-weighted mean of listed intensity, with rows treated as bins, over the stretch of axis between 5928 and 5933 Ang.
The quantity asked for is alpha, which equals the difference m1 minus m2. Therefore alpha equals 0.02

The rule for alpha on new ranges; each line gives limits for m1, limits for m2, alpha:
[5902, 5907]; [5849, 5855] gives -0.74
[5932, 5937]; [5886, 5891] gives 1.39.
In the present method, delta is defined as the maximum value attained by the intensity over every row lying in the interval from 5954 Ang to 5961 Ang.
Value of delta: 6.44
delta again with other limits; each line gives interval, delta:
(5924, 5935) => 6.38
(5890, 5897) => 4.76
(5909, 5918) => 6.33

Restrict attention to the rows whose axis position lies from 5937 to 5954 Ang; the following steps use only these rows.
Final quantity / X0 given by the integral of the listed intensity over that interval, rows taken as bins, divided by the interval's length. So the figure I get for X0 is 6.41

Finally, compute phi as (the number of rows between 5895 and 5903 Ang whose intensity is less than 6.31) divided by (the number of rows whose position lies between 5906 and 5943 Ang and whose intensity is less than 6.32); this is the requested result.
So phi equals 0.5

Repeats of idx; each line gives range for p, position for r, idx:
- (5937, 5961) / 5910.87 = 0.3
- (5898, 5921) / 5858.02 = -0.3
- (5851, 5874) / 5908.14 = 0.4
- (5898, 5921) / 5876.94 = -0.5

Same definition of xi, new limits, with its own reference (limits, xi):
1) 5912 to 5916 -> 0.08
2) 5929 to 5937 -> 0.09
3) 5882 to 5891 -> 1.40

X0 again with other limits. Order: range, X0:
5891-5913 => 5.48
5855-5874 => 6.36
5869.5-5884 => 6.31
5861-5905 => 5.77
